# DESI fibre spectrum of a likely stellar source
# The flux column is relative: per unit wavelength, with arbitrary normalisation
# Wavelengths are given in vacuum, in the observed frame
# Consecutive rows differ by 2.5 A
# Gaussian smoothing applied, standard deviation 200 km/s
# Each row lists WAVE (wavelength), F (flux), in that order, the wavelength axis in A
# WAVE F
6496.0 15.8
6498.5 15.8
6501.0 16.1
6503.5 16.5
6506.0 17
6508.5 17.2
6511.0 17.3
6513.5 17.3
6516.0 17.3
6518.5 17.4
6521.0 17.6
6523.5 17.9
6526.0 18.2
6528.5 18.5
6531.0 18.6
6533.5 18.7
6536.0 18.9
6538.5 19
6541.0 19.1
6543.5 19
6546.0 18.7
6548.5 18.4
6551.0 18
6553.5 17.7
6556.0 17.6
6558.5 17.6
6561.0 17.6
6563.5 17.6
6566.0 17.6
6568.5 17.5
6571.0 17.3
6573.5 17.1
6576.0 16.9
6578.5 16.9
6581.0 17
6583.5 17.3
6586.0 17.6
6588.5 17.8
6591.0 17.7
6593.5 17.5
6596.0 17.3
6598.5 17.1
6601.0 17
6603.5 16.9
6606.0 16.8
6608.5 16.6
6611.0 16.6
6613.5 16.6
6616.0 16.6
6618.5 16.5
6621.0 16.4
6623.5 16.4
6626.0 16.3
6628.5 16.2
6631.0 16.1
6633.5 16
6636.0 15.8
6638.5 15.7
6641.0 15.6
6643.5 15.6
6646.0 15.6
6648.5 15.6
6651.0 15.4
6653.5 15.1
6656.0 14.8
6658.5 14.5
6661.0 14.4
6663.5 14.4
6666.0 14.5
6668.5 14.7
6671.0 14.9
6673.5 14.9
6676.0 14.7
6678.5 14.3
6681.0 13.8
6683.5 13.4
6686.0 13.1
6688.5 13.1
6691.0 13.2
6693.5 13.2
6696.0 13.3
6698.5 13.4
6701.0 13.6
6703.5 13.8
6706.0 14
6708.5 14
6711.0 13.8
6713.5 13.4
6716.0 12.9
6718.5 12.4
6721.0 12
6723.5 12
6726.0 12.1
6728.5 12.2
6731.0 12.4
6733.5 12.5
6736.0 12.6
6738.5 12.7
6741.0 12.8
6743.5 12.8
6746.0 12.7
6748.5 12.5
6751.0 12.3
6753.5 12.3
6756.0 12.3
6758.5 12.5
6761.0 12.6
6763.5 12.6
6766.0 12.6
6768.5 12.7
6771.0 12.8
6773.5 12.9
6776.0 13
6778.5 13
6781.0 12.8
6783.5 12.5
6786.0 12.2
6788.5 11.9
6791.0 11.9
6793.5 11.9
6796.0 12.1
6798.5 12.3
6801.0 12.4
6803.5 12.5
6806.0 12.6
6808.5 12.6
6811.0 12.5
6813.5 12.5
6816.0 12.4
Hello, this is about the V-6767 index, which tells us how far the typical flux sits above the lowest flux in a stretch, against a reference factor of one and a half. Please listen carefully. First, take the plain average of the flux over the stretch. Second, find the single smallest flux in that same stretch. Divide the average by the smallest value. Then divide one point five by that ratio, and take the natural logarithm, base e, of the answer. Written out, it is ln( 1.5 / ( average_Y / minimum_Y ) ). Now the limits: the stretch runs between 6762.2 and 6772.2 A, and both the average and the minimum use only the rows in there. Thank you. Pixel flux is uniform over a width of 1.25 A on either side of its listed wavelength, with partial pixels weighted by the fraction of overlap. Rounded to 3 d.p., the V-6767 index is 0.400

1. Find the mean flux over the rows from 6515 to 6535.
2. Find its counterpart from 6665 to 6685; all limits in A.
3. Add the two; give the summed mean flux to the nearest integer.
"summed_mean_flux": 32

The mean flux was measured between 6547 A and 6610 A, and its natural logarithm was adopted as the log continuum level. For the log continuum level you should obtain 2.86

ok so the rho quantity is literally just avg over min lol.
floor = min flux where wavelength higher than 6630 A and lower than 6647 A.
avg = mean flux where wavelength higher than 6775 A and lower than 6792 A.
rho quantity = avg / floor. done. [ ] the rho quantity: 0.80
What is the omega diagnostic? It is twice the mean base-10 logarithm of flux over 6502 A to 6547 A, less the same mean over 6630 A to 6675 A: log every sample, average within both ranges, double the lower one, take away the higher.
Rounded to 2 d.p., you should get 1.33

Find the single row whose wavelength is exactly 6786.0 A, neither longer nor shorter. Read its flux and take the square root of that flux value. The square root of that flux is 3.49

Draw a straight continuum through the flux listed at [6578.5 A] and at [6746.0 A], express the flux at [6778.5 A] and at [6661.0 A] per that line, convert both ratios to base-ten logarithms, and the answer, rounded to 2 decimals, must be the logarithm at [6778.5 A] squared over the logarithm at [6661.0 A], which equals -0.12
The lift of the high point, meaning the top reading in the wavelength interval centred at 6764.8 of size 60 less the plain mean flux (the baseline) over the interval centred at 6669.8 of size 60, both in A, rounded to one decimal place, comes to -1.4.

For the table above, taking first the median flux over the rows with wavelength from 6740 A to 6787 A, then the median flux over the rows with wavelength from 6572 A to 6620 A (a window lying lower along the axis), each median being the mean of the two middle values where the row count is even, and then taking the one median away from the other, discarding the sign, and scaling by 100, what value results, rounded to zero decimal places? 440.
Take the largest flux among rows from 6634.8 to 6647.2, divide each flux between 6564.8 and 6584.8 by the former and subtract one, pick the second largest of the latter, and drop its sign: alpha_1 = 0.11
